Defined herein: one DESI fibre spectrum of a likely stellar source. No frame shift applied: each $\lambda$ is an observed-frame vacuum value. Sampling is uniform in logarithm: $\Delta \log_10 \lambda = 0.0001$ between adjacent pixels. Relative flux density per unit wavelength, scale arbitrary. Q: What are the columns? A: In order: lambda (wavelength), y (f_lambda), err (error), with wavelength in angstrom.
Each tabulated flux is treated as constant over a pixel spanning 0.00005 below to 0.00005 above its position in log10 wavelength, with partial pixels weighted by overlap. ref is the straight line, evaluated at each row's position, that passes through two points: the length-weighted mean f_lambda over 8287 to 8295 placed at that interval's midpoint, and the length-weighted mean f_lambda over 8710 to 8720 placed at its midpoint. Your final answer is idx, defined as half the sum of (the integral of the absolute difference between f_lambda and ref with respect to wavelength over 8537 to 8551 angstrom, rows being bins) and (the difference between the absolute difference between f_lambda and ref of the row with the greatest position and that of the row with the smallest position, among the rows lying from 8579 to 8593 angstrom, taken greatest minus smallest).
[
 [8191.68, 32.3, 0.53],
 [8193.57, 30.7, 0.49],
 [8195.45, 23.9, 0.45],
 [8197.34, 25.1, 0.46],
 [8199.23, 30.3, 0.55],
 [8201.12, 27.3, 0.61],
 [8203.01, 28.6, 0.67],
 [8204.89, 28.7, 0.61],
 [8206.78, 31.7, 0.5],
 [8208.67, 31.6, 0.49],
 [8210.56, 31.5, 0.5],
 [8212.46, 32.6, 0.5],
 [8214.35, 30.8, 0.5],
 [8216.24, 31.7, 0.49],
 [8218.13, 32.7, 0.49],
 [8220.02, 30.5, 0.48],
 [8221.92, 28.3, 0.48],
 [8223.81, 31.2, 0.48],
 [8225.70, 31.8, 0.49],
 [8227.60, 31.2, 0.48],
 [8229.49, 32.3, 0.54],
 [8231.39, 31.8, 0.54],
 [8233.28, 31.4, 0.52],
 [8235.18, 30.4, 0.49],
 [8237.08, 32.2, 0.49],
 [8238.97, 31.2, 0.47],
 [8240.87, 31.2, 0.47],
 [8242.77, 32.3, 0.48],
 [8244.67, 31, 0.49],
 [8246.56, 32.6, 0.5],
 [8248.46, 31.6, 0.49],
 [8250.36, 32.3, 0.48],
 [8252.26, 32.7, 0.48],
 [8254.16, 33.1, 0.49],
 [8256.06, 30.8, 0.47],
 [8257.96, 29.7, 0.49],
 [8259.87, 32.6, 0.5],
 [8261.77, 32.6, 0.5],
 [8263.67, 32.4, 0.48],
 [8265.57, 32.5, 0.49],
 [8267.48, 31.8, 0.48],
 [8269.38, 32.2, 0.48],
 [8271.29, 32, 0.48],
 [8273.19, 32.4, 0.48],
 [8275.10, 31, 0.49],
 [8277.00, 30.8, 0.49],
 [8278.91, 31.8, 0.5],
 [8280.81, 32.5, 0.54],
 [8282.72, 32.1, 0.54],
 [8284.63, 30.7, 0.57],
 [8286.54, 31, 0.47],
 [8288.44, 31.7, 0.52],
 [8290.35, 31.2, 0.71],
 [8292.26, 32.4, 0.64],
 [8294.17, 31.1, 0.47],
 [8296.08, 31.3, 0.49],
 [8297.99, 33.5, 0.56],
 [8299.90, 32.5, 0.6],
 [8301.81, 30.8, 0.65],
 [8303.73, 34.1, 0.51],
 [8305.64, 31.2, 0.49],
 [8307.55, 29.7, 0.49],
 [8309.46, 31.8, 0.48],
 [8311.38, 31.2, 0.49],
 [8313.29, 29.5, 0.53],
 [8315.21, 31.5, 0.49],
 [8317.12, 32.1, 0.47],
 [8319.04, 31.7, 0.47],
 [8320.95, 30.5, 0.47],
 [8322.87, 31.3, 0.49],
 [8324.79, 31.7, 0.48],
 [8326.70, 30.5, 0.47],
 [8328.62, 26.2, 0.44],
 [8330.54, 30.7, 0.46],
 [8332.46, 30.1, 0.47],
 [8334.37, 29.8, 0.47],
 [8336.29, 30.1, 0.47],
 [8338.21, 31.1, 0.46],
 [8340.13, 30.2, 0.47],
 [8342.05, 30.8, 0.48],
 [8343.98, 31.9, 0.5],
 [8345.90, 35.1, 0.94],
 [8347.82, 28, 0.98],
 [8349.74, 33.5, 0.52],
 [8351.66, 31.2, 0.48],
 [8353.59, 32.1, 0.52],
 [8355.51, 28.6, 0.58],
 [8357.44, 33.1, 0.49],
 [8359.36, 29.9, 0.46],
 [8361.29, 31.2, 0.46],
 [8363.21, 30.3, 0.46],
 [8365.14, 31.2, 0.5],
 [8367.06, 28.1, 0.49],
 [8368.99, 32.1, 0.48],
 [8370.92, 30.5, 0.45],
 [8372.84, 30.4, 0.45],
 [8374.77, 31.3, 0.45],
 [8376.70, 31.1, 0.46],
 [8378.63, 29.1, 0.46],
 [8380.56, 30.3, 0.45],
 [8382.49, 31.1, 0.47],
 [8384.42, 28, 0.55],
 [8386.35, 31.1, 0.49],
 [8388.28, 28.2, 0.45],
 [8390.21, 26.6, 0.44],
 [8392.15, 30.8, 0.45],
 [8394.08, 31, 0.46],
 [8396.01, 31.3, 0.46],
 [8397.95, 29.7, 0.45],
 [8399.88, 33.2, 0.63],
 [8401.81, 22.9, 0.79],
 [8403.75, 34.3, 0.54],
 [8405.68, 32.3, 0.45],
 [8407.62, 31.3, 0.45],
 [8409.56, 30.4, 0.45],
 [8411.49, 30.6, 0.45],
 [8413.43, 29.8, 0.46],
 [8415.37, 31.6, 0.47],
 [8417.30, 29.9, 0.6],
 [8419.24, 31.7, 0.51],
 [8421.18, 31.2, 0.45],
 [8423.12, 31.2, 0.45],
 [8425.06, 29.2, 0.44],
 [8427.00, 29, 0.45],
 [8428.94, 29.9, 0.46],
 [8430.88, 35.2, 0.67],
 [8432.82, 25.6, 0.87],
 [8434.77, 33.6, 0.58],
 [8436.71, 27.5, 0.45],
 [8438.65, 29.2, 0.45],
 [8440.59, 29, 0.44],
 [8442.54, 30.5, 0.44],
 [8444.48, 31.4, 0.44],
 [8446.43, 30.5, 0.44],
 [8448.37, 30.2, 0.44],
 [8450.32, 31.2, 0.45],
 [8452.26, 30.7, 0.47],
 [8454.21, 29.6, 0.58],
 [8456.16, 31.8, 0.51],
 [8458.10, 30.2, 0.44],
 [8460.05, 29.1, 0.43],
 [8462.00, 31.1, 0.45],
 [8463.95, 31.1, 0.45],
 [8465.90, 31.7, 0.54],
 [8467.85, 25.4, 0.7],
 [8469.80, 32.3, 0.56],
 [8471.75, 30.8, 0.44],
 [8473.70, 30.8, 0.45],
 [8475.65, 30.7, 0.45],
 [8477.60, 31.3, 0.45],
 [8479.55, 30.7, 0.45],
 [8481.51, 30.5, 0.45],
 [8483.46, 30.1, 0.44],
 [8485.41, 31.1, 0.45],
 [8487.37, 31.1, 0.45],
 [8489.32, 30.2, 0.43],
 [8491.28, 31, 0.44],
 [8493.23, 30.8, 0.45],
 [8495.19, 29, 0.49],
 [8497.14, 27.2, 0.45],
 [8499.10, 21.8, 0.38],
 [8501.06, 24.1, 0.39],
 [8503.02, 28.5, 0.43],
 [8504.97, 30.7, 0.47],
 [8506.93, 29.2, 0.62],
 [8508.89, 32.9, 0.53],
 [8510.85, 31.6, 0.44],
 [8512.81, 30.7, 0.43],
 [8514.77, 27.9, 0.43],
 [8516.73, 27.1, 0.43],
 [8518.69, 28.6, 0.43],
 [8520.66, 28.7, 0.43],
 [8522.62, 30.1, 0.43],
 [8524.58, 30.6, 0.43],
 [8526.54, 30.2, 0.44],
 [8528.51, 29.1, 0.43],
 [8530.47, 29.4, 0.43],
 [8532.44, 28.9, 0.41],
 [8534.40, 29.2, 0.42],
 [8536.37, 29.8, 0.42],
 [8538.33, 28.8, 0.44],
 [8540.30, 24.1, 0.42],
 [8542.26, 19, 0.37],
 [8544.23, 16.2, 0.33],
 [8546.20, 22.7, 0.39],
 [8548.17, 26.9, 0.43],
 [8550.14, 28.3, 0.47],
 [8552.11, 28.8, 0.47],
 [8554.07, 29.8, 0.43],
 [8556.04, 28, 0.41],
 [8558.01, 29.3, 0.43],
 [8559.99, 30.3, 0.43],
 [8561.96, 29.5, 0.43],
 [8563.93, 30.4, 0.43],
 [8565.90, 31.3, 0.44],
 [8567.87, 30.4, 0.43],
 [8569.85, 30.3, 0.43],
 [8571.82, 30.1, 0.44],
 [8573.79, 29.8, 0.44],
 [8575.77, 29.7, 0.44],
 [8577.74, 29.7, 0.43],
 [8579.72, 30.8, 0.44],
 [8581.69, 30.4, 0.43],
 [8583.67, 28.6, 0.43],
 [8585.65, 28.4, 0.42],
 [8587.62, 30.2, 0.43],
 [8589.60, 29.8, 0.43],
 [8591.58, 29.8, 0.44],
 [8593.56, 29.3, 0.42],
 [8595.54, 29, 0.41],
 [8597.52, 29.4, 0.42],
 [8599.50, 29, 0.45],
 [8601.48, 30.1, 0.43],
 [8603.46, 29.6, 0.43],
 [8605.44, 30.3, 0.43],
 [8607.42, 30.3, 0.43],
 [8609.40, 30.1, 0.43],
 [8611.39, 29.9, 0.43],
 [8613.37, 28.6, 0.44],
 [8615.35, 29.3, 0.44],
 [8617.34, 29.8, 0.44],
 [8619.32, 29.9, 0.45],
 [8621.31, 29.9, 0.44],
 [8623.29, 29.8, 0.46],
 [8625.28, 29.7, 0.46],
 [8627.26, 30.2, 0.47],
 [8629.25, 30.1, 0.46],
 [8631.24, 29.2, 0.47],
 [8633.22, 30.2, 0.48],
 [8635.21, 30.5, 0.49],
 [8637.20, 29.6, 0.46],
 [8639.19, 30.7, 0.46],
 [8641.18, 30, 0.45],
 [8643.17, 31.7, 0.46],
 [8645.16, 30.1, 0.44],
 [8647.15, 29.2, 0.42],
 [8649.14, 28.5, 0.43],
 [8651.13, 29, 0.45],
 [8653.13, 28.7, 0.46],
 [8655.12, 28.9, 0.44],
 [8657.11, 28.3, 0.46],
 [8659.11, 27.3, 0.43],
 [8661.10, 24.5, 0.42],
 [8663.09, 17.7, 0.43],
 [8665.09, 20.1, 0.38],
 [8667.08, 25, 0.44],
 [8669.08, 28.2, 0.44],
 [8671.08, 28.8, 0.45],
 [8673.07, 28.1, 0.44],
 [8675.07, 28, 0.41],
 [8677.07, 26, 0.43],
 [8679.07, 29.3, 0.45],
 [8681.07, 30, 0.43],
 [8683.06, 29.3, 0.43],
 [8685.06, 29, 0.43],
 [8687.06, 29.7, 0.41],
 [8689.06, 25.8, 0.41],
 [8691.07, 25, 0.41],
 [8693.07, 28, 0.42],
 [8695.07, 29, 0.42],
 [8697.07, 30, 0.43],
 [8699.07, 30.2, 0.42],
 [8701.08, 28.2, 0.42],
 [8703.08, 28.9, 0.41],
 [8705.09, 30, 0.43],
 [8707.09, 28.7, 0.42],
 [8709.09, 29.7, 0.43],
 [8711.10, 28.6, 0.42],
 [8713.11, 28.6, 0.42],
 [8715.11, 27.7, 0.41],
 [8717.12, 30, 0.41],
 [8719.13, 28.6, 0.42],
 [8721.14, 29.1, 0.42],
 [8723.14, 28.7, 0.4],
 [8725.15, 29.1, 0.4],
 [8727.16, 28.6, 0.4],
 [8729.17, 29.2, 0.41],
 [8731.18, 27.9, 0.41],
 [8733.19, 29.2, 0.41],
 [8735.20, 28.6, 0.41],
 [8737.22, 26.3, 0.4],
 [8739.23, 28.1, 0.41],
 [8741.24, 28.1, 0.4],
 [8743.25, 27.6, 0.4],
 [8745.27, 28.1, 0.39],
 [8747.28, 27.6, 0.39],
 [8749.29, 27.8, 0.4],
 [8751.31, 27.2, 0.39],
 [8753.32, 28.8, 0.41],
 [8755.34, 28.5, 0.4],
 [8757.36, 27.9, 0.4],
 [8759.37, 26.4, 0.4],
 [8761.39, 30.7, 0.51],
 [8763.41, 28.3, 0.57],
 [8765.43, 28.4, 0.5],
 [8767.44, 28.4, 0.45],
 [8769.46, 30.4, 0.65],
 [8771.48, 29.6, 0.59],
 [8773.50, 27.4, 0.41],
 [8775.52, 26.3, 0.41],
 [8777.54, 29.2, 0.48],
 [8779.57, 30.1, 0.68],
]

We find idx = 42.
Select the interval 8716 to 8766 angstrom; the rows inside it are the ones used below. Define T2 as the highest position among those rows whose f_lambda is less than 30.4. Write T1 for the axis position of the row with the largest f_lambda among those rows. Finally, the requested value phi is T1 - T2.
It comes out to -4.0 angstrom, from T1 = 8761.39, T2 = 8765.43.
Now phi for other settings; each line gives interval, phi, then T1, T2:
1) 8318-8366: -17.3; 8345.90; 8363.21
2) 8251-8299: 40.0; 8297.99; 8257.96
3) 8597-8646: -2.0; 8643.17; 8645.16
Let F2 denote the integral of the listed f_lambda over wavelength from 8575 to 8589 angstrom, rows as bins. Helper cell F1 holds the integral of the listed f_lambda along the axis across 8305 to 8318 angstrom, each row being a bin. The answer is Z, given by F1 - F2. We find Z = -13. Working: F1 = 403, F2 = 416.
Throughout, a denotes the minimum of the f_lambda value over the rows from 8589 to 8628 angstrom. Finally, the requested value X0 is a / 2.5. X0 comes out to 11.4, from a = 28.6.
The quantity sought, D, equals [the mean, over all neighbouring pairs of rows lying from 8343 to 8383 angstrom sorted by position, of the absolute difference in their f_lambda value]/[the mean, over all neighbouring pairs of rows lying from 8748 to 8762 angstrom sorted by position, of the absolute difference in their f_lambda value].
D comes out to 1.6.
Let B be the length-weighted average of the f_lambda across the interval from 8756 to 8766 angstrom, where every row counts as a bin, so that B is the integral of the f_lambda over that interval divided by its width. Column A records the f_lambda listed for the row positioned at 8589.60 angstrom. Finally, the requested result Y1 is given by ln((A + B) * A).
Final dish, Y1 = 7.46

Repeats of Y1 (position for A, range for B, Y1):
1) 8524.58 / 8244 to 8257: 7.56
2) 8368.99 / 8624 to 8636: 7.60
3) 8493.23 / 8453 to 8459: 7.54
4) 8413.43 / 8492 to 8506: 7.44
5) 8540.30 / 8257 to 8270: 7.21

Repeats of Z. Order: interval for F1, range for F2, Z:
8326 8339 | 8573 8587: -28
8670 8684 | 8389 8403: -13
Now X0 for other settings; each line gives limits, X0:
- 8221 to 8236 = 11.3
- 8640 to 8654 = 11.4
